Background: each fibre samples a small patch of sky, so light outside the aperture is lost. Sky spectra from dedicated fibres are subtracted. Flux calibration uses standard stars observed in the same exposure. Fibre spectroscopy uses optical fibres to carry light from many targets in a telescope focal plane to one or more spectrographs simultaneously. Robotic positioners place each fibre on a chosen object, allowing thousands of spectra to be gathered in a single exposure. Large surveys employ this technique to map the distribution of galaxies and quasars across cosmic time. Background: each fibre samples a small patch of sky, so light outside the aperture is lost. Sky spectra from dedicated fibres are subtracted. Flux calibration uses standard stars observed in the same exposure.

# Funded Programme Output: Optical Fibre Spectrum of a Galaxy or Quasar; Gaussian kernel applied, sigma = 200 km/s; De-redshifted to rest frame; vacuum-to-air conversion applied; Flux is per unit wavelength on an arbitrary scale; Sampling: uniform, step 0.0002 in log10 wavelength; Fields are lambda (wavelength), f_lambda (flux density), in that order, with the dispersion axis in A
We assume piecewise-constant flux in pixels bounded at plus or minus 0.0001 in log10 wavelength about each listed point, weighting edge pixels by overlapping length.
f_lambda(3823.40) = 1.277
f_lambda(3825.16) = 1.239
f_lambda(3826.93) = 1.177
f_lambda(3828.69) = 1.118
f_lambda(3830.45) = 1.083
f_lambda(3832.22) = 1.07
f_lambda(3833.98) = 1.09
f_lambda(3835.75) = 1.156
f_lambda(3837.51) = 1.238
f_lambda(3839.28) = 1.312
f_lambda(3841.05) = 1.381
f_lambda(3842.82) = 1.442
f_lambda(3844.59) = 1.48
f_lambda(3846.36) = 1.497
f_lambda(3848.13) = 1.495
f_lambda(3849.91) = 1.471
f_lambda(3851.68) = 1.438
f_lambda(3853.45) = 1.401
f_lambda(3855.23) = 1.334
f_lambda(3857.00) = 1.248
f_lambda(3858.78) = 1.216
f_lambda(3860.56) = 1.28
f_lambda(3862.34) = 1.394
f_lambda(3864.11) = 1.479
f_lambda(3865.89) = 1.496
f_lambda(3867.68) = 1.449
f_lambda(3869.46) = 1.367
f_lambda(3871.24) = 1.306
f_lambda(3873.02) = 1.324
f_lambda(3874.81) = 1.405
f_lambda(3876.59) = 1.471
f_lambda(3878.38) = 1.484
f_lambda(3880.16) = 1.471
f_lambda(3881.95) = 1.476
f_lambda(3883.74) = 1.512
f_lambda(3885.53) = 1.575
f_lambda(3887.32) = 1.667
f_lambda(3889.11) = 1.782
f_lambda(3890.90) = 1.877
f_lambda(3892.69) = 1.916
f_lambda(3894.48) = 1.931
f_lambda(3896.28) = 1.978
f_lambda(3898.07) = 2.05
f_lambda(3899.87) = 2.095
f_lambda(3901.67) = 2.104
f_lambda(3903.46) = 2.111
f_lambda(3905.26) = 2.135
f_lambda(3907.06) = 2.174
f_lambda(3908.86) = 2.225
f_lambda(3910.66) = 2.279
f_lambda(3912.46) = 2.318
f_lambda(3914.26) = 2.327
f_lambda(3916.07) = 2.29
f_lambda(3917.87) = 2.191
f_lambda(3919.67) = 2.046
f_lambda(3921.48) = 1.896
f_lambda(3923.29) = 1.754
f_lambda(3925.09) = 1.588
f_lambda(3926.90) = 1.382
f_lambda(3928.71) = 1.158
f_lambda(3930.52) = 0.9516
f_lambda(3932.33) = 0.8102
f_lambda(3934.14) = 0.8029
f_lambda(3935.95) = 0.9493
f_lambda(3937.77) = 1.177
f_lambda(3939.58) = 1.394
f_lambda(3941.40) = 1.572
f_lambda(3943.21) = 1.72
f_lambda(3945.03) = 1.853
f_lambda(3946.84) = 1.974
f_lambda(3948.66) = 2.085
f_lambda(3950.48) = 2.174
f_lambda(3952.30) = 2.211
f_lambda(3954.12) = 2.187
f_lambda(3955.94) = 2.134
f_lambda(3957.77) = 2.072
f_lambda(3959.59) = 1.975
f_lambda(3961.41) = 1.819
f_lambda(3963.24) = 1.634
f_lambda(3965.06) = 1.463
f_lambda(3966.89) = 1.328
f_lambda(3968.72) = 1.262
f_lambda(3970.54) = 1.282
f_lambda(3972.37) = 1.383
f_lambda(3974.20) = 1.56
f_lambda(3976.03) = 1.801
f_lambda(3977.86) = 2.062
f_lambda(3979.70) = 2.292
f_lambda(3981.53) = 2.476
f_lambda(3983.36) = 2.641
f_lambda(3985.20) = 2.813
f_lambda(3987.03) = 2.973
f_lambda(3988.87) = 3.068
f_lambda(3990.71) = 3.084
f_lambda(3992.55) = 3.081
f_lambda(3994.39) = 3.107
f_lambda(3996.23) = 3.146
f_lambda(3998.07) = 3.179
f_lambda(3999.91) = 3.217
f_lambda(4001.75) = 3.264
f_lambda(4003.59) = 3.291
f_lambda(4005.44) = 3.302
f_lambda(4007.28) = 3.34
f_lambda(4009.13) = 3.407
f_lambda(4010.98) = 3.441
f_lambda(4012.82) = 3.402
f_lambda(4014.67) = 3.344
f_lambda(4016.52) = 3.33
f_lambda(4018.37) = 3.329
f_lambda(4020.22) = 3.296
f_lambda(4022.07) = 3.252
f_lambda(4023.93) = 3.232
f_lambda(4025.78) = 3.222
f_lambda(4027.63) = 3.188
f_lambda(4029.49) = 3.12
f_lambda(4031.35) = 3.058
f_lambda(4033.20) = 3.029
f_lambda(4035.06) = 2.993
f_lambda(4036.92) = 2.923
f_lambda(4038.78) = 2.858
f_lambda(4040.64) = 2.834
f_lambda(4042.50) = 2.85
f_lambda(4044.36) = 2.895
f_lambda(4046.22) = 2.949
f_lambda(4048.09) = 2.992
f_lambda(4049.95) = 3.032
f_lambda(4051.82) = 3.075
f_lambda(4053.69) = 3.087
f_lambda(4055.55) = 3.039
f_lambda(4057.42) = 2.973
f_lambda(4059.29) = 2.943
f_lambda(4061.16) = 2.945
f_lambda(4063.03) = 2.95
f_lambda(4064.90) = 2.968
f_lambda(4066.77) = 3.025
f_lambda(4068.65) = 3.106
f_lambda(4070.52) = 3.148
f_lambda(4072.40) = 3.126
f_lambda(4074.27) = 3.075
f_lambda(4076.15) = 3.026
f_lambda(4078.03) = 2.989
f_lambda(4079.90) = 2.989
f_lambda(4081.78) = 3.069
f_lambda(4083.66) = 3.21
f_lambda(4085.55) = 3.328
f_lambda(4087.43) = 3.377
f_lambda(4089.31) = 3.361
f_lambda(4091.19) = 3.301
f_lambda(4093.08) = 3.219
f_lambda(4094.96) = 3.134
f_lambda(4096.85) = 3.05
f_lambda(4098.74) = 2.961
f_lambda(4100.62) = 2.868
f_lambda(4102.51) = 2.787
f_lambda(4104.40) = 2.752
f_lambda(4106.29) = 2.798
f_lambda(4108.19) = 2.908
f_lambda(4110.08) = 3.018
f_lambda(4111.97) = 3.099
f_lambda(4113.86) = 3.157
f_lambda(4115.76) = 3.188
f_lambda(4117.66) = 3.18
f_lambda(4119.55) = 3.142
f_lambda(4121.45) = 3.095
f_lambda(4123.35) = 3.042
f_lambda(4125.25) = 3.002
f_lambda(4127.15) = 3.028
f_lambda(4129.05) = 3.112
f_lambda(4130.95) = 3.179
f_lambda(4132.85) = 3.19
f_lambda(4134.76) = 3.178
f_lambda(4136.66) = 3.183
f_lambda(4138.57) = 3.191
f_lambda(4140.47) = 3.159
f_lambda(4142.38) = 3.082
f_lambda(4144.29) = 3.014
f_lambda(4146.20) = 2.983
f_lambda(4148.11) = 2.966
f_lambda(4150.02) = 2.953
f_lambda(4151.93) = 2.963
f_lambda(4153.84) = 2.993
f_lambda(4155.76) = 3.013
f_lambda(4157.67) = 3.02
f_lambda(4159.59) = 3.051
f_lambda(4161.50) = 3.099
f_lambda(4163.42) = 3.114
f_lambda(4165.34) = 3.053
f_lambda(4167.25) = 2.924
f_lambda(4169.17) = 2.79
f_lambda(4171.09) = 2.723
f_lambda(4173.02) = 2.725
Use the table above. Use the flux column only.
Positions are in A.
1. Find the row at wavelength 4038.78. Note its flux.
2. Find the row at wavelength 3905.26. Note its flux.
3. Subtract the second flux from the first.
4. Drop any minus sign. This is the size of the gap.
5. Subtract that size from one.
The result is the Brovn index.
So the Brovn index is 0.3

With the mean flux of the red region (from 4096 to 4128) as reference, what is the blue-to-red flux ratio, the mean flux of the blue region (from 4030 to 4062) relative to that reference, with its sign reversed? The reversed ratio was -0.99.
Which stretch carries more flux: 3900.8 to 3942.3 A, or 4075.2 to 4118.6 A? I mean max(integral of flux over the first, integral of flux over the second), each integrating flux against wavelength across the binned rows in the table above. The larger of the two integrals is 133.5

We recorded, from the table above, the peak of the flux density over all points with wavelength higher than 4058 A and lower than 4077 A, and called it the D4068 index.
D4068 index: 3.148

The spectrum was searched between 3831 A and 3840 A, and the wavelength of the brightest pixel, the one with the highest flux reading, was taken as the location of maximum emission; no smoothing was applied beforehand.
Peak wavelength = 3839.28 A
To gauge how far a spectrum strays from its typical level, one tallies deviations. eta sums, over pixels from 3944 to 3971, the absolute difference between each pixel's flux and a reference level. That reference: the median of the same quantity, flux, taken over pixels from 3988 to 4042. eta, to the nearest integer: 21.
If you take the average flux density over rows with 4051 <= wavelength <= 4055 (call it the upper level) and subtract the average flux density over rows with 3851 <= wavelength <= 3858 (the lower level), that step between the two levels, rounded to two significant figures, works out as 1.7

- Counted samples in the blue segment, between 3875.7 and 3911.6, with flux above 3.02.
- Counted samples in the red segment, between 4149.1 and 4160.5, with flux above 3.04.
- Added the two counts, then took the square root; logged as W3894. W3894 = 1.0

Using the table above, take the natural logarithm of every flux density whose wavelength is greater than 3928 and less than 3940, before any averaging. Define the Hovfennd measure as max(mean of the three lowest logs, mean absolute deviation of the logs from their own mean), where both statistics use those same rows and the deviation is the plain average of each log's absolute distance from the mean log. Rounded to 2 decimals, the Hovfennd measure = 0.17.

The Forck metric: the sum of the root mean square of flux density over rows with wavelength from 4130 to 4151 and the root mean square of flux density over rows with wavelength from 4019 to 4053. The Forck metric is 6.1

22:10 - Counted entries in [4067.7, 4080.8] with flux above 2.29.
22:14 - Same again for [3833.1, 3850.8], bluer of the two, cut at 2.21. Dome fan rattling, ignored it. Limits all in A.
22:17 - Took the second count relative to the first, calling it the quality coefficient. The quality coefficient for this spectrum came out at 0.00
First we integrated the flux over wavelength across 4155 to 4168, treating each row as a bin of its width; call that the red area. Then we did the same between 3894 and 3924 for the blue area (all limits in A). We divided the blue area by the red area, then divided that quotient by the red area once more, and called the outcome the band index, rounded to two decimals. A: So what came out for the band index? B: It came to 0.04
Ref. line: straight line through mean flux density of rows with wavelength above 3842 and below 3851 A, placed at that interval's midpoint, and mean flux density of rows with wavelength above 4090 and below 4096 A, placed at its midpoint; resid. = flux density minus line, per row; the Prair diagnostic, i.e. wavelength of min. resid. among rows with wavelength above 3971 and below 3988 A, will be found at 3972.37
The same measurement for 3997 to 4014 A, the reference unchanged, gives 3998.07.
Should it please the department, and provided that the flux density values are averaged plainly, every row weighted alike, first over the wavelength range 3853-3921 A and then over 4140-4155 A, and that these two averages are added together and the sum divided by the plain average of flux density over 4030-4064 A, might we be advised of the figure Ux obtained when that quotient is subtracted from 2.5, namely 0.9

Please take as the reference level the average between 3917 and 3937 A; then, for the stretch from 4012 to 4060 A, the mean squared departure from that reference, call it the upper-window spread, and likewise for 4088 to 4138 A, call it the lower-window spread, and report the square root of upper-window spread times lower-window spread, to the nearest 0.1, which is 2.8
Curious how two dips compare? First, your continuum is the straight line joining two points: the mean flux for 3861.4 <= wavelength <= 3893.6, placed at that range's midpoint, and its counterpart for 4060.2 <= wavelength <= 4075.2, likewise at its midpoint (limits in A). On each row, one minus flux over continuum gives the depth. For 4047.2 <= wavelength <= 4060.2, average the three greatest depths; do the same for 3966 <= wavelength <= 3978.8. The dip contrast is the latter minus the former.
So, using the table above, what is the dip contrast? 0.44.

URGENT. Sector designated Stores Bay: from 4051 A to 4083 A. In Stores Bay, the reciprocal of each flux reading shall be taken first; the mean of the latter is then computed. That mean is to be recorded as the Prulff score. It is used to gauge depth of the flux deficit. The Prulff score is 0.33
